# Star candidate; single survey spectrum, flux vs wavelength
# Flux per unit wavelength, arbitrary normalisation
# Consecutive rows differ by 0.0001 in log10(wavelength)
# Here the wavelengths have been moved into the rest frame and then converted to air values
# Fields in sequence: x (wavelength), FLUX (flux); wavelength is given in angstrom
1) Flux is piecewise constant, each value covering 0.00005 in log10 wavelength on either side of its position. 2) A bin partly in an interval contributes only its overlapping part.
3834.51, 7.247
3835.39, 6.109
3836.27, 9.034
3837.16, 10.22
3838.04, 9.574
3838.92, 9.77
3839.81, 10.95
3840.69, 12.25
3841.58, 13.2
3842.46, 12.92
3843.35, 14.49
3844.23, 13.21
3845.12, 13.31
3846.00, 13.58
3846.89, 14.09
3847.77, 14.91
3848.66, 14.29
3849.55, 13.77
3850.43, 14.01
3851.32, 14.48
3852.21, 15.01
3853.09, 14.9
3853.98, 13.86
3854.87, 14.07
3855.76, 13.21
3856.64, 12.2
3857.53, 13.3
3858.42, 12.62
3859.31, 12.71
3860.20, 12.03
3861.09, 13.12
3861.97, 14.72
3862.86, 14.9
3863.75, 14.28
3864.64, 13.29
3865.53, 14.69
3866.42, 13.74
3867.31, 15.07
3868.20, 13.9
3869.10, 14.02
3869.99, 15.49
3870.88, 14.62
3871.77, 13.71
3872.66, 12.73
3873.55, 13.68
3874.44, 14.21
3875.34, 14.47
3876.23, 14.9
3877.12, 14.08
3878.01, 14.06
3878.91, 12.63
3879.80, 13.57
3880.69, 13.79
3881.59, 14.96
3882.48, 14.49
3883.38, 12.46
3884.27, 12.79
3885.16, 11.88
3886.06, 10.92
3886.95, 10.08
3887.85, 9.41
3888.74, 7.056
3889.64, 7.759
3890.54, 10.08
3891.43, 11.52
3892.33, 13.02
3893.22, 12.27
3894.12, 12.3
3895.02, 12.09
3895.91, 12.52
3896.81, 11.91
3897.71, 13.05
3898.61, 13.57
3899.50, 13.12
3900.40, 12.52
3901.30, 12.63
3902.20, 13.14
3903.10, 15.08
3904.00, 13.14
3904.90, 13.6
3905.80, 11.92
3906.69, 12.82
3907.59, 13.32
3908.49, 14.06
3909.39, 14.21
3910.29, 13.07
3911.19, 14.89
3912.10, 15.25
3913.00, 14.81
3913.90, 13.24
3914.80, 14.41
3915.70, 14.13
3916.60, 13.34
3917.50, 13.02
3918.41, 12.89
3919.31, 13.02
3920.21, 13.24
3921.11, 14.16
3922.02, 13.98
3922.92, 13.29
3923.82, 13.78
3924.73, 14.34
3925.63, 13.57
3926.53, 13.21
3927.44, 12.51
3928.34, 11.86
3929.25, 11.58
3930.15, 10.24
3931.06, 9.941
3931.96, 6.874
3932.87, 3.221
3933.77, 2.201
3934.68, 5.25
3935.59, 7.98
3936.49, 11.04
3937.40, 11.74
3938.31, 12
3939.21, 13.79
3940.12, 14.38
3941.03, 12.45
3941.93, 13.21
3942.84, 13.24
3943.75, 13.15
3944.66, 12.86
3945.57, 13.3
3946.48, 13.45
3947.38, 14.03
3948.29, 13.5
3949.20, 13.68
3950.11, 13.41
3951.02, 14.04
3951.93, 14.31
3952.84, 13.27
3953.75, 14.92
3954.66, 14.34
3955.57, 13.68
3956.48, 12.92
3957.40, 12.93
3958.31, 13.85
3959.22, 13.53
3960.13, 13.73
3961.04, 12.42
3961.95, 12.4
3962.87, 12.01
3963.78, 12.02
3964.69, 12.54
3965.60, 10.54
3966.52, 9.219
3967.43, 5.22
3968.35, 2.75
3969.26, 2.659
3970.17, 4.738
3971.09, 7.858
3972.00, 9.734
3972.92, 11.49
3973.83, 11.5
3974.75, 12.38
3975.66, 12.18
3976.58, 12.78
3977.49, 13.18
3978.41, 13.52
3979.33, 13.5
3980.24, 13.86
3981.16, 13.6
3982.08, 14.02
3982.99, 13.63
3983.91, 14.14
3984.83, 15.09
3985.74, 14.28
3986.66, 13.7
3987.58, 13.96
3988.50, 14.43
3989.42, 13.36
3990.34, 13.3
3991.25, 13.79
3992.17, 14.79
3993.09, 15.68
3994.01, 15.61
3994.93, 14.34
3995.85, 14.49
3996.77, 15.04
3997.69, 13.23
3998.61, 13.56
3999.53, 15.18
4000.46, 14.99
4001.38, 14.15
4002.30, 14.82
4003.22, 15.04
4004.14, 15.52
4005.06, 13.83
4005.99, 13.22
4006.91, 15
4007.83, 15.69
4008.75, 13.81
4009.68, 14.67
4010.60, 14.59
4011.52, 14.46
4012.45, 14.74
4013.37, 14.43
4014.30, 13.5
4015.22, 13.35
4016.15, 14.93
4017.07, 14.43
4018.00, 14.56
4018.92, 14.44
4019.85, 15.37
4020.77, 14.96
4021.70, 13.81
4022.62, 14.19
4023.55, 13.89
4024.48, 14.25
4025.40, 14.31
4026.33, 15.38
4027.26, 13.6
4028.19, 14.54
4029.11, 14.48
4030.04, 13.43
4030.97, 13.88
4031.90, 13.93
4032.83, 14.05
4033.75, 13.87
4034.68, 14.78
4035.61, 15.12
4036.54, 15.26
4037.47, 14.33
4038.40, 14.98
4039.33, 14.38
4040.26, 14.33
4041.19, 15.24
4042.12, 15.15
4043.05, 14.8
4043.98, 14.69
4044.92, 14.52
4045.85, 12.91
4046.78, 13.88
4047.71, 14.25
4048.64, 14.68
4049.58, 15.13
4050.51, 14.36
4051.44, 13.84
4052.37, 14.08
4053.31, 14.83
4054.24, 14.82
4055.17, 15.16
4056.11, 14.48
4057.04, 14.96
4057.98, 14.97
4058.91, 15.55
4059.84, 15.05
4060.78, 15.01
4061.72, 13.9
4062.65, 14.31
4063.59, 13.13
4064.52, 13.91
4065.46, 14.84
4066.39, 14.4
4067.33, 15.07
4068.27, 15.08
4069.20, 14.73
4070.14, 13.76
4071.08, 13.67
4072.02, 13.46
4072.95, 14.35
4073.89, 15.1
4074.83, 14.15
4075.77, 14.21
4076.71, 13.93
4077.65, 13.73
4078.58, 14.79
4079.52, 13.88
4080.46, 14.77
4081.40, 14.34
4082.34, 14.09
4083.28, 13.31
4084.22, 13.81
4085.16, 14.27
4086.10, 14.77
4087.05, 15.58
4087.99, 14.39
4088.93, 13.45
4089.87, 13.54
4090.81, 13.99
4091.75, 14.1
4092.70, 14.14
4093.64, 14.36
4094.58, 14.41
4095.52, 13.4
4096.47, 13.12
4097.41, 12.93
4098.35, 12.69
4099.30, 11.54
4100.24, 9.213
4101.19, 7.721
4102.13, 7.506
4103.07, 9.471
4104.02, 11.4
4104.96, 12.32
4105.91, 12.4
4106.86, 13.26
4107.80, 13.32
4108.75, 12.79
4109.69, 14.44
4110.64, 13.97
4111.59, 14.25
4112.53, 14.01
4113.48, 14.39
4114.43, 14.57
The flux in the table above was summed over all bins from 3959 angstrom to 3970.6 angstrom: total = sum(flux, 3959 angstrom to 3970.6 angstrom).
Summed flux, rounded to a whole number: 124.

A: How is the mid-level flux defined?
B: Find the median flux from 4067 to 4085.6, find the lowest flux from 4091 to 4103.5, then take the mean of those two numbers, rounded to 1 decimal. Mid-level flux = 10.8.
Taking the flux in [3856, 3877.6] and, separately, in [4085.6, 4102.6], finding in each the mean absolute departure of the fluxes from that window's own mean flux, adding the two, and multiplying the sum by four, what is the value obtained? 10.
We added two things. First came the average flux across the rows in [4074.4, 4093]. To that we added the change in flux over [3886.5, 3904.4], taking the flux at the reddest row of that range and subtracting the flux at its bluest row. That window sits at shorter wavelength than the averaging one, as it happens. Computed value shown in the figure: 17.2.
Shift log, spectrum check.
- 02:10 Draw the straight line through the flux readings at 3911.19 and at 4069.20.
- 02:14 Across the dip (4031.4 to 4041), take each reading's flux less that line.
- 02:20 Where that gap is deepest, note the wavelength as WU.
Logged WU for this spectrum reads 4033.75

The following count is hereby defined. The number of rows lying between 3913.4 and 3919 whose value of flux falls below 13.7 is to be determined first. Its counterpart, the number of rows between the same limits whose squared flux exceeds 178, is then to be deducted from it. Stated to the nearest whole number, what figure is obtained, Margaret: 2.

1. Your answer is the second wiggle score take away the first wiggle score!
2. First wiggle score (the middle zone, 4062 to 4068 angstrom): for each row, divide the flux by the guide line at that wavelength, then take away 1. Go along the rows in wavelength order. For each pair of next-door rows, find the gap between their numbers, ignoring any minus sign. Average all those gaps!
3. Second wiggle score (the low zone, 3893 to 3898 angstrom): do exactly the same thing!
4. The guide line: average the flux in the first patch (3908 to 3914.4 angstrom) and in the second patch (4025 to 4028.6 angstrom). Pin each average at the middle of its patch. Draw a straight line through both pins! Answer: -0.021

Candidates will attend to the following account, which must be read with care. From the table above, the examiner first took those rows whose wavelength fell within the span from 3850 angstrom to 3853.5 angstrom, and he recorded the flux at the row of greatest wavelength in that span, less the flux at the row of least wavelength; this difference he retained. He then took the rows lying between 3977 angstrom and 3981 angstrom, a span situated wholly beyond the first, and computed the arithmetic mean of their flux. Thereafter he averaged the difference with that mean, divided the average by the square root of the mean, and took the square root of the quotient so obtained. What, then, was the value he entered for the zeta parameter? 1.40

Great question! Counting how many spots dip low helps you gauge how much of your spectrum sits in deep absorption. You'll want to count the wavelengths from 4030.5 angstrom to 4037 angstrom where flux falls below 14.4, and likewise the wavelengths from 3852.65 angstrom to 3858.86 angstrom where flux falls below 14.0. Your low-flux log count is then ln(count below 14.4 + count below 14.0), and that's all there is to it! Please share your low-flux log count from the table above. 2.2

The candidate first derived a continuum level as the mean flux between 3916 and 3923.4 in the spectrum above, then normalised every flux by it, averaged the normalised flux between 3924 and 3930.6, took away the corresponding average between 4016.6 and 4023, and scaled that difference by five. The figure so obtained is -0.8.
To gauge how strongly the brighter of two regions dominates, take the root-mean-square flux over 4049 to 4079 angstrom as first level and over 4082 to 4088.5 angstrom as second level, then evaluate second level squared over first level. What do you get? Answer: 14.2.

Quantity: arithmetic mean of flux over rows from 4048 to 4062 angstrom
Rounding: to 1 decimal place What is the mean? 14.7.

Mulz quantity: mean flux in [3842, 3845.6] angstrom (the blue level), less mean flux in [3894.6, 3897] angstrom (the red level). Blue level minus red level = 1.3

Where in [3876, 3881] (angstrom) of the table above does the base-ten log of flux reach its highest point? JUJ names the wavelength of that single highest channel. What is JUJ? 3876.23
